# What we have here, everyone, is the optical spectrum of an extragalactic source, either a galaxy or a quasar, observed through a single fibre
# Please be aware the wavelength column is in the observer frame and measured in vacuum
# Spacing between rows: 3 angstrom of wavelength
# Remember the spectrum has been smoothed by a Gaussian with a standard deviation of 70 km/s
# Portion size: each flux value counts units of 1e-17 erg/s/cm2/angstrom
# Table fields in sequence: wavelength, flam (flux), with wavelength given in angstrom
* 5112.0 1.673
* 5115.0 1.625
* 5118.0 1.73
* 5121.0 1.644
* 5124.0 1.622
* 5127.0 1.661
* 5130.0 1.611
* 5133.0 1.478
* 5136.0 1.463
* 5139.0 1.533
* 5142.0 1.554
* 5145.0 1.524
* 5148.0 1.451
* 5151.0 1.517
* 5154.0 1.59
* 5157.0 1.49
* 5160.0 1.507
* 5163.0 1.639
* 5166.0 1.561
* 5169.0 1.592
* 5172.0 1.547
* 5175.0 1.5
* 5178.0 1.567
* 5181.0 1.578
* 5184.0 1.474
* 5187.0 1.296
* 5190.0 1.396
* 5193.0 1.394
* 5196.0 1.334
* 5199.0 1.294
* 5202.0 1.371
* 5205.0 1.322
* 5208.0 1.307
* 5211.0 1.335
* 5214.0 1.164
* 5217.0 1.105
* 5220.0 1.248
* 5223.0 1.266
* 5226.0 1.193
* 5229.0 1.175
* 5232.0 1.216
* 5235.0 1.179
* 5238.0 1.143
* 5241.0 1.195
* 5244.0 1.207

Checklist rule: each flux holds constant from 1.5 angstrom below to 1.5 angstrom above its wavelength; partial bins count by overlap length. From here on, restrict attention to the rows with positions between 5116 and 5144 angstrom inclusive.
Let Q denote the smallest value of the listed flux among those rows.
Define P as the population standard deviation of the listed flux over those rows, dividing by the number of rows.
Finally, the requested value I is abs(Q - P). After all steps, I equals 1.4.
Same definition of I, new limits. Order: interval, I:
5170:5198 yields 1.2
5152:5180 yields 1.4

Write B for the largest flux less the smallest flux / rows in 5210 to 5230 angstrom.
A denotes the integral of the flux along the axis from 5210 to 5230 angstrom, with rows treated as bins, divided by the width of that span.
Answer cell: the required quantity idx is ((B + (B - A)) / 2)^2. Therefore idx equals 0.14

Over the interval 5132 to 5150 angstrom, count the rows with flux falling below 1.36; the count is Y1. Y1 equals 0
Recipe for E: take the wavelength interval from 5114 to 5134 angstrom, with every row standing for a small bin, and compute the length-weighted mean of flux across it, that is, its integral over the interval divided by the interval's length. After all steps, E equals 1.63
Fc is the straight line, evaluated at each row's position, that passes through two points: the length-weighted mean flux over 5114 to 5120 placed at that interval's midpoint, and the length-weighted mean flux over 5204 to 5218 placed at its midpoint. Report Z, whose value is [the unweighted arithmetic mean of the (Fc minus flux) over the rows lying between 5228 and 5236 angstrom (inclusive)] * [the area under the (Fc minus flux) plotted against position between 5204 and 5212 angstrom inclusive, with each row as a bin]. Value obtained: 0.017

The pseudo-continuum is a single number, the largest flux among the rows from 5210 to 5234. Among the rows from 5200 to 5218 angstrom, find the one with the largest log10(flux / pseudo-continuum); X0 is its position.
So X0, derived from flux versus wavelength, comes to 5202.0 angstrom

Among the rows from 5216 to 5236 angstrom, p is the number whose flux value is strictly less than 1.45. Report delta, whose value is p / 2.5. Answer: 2.8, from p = 7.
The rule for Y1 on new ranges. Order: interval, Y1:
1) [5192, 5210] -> 4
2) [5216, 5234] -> 6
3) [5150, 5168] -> 0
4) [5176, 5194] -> 1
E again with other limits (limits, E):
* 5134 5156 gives 1.52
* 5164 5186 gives 1.54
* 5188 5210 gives 1.34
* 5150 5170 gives 1.56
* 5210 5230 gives 1.21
